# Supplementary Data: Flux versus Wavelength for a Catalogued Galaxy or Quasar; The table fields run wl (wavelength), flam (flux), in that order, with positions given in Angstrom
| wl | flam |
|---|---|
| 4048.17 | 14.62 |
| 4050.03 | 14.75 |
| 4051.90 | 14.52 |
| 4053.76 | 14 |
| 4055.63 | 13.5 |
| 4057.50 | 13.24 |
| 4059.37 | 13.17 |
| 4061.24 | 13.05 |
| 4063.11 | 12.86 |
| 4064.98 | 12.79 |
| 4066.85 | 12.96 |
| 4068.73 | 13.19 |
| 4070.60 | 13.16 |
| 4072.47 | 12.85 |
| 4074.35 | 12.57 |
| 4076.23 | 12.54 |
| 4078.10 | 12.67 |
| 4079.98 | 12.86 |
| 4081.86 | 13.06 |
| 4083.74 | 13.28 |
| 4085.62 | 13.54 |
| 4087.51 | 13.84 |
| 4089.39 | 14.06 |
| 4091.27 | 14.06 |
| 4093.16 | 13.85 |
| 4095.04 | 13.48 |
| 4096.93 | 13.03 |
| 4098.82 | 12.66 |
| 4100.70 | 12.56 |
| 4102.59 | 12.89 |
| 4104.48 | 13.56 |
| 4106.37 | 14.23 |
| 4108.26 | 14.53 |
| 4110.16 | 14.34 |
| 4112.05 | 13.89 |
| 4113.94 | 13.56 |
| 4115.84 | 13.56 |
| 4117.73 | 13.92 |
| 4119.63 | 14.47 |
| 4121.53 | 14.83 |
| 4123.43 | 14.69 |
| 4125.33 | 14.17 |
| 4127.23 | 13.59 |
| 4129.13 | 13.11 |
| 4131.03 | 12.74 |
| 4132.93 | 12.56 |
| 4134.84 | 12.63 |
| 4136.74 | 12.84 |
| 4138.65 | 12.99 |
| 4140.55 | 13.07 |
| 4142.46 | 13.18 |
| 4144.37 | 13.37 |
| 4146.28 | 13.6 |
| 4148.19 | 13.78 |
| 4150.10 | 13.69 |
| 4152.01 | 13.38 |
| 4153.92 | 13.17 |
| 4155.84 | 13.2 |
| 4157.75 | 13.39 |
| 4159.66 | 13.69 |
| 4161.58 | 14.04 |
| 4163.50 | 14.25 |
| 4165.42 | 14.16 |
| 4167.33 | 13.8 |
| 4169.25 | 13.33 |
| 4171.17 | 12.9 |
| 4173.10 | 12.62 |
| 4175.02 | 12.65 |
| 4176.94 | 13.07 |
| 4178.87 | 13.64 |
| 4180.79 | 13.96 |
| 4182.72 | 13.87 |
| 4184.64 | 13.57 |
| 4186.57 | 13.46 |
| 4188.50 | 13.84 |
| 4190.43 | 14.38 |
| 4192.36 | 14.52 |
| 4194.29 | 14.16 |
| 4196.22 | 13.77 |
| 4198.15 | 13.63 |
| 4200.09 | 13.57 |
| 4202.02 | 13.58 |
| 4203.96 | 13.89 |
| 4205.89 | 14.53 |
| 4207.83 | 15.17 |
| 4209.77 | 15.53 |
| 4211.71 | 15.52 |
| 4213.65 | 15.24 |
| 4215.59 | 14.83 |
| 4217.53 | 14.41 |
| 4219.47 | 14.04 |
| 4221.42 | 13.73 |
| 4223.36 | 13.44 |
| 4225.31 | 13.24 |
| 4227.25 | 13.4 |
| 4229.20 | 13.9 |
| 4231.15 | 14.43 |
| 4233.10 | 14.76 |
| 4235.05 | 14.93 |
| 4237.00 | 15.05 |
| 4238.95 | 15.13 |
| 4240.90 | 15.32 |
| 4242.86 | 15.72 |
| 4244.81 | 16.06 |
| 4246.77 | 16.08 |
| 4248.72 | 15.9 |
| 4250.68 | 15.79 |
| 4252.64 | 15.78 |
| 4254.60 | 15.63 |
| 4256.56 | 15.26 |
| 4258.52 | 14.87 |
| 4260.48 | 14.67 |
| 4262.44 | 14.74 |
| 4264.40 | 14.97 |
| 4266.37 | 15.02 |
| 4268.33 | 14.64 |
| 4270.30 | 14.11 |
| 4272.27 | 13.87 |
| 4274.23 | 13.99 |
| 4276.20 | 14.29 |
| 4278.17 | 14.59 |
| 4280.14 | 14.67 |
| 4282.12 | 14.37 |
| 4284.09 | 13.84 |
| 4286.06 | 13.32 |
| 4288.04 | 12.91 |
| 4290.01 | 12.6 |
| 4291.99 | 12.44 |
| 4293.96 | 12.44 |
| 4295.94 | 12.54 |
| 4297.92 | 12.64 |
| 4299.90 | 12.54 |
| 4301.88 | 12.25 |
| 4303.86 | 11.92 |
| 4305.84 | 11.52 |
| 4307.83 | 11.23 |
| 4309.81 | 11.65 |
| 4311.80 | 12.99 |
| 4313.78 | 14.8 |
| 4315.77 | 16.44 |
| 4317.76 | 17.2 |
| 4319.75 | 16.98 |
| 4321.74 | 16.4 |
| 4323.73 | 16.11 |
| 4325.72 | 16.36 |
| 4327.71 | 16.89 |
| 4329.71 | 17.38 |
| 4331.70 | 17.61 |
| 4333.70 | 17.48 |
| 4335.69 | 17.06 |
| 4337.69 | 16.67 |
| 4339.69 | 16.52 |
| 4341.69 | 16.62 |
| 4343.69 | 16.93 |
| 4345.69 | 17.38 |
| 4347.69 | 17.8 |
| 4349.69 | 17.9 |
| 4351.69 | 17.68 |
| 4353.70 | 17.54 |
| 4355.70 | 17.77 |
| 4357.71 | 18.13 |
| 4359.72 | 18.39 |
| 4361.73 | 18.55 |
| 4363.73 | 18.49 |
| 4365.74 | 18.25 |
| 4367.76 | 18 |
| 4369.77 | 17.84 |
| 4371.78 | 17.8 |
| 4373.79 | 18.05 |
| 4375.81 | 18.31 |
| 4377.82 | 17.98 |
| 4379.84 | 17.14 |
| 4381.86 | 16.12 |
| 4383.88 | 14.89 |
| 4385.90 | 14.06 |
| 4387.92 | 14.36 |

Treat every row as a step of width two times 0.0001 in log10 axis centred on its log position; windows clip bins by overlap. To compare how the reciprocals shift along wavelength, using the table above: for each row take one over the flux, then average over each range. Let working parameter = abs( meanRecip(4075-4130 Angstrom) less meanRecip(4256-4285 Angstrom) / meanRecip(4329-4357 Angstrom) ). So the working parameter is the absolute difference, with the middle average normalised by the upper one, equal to 1.12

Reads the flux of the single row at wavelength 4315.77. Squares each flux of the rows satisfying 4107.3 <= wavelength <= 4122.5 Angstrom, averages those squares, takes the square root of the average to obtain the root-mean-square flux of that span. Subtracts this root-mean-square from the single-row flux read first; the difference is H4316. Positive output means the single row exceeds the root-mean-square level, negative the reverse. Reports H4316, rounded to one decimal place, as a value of 2.3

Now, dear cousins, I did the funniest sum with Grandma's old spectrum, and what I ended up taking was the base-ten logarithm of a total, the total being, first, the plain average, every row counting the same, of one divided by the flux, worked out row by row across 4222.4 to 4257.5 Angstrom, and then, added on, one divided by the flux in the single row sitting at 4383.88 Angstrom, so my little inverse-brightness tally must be -0.87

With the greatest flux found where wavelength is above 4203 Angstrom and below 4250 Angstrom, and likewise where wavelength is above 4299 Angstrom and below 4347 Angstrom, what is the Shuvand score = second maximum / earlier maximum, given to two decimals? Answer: 1.10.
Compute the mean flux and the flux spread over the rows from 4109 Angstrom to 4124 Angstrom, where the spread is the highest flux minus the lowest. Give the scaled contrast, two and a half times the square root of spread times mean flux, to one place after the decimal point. 10.6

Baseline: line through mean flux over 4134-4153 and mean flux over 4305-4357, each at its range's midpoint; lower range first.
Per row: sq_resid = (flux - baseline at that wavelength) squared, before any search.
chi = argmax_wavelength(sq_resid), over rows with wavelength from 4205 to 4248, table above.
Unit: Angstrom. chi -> 4225.31 Angstrom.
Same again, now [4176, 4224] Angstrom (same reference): 4209.77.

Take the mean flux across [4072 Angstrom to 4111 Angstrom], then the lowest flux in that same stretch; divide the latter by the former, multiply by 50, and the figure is 46.9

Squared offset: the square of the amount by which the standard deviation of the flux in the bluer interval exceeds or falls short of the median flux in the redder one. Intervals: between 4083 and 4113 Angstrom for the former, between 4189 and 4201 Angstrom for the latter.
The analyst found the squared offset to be 179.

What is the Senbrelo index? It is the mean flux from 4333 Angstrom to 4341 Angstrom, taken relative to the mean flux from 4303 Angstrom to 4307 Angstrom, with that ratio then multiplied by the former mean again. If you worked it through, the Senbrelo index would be 24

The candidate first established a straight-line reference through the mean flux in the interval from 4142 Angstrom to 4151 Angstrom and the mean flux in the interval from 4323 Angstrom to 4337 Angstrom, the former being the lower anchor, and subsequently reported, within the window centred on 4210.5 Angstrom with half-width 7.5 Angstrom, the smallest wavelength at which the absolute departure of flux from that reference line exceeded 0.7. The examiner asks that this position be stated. 4203.96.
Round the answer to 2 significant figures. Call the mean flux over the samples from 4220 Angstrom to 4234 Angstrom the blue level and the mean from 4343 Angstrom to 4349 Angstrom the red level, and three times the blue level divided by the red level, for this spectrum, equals 2.4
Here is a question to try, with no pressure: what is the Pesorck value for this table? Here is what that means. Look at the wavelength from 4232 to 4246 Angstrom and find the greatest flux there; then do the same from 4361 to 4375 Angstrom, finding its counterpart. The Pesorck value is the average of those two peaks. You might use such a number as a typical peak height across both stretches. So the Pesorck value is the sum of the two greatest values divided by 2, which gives 17.3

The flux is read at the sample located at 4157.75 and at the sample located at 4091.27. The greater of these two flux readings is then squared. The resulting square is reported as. 198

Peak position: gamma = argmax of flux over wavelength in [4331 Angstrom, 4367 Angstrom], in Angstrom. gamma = 4361.73 Angstrom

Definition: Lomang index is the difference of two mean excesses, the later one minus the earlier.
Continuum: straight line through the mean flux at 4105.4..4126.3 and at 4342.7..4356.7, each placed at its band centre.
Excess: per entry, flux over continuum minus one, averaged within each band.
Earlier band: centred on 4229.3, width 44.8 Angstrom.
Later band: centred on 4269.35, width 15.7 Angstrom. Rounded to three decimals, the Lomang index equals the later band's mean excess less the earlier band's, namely -0.057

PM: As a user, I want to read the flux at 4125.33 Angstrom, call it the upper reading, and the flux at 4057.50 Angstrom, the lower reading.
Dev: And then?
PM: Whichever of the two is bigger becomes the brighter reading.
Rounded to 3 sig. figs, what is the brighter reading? 14.2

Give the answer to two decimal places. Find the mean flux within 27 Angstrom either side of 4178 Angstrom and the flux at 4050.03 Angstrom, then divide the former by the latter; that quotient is 0.92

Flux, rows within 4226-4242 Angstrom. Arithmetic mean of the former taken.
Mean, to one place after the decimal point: 14.6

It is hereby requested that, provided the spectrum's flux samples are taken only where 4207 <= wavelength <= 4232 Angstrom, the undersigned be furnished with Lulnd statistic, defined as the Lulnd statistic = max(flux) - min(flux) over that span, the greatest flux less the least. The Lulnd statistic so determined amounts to 2.29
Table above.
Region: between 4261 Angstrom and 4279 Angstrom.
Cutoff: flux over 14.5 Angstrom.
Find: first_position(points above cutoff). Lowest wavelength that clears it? 4262.44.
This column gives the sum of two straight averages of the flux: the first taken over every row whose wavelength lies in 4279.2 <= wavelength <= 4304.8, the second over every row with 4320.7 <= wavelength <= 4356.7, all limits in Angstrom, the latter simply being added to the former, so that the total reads 30.1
